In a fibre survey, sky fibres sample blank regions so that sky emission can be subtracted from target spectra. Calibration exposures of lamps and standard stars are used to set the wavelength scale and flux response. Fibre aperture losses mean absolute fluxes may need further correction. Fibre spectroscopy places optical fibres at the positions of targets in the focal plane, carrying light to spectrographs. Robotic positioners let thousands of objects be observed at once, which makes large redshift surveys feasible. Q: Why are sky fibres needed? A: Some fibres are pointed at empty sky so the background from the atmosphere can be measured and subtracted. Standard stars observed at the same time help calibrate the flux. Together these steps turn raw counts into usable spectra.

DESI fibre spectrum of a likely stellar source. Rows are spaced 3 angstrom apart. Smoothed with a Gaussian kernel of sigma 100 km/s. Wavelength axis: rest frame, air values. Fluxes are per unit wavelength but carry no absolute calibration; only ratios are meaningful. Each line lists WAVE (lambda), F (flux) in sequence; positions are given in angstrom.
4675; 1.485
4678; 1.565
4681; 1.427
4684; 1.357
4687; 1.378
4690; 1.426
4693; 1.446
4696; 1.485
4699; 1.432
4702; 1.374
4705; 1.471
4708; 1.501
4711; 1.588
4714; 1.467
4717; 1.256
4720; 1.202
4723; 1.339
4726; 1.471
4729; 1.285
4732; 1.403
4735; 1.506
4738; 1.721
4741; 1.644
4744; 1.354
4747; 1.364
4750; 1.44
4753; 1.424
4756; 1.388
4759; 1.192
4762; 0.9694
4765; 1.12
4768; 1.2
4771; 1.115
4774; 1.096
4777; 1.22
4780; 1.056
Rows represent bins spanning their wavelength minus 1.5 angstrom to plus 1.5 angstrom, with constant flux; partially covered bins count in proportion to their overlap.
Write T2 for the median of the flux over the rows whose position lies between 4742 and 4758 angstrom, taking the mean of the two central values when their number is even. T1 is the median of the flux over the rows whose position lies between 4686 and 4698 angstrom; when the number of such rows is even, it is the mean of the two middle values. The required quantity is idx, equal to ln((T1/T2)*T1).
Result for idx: 0.40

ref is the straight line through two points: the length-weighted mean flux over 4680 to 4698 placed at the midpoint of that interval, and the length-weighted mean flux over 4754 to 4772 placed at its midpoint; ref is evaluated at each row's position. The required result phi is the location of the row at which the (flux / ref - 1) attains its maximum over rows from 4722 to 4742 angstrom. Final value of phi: 4738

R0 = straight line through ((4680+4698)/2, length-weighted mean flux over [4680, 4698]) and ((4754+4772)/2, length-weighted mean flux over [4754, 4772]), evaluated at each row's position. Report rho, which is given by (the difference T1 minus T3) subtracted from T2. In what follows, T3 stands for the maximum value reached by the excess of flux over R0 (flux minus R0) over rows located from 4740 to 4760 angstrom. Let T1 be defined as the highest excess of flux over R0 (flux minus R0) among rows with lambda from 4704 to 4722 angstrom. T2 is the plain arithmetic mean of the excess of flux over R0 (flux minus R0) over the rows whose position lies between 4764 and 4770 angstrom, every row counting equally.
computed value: 0.2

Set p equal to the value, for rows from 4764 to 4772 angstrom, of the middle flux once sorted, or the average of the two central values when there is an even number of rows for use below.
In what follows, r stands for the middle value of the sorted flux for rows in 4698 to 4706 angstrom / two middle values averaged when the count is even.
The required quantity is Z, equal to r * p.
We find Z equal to 1.60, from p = 1.12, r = 1.43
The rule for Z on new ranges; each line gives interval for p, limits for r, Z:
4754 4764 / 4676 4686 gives 1.70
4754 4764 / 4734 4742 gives 1.96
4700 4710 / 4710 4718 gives 2.16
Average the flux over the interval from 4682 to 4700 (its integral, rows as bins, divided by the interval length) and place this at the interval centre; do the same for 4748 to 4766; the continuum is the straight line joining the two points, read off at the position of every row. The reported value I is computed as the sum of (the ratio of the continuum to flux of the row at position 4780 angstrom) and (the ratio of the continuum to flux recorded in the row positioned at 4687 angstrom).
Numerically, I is 2.18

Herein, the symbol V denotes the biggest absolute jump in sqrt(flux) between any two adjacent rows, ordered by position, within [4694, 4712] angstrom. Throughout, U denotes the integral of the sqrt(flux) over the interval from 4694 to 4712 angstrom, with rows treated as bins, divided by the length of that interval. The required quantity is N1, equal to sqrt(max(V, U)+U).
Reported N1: 1.56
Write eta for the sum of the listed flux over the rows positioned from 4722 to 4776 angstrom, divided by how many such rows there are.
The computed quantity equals 1.34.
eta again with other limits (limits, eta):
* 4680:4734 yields 1.41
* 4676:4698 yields 1.44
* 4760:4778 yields 1.12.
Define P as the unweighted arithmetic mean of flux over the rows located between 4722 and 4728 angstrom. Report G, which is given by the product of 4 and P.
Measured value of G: 5.6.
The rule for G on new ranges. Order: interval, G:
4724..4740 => 5.9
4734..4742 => 6.5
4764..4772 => 4.6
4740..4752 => 5.8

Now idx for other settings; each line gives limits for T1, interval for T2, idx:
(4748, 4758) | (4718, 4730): 0.44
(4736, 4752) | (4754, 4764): 0.55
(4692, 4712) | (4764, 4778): 0.66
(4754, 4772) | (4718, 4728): 0.00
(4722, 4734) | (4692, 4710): 0.25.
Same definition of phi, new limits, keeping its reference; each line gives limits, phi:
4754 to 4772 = 4756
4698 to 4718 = 4711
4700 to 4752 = 4738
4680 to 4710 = 4708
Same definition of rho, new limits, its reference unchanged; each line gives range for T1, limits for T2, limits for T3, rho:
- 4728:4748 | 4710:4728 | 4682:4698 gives -0.3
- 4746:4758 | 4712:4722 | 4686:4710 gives -0.1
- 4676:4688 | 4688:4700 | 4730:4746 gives 0.4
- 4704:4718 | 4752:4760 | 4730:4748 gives 0.4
